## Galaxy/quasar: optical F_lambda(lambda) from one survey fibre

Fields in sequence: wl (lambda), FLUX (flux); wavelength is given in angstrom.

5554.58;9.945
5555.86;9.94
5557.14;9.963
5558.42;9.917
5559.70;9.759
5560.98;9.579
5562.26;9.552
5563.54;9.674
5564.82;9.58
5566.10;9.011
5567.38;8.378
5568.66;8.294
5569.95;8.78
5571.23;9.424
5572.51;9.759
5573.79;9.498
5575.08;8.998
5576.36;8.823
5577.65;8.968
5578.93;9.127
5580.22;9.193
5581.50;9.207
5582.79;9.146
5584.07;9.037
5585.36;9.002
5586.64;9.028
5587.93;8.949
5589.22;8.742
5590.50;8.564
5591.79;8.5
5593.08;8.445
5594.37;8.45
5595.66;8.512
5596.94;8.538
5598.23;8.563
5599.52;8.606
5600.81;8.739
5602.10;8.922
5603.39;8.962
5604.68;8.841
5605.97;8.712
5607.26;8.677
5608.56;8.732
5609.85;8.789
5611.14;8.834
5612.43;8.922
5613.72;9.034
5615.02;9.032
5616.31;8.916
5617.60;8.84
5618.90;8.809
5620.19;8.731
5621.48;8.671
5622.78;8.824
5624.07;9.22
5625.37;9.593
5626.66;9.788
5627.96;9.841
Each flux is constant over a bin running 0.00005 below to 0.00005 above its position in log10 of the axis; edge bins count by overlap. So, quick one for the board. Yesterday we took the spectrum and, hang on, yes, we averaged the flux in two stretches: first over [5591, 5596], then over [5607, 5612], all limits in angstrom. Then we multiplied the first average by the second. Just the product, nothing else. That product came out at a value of 74.2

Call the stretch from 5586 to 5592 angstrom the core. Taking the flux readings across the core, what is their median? 8.74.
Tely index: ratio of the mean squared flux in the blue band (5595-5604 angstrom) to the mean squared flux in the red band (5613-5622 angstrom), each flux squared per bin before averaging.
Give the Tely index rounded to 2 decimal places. 0.96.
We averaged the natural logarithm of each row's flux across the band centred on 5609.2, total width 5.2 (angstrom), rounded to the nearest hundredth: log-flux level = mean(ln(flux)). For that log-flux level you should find 2.17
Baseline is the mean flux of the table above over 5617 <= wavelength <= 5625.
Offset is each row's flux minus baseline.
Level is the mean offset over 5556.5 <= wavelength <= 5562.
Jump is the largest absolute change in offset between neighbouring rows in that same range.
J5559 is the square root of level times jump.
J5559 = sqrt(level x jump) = 0.41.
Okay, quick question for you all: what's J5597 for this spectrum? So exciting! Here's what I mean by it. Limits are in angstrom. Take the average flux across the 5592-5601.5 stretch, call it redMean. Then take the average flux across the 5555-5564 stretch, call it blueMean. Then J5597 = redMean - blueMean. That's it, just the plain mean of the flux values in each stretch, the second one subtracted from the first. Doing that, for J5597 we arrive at -1.2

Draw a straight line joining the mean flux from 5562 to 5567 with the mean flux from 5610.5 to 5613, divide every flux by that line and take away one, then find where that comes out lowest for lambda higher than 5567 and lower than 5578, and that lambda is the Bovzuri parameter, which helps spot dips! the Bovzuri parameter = 5568.66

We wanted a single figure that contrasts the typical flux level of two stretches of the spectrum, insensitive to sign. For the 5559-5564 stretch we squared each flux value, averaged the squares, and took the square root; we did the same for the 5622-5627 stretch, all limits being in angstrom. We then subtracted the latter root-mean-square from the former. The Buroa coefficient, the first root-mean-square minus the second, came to 0.28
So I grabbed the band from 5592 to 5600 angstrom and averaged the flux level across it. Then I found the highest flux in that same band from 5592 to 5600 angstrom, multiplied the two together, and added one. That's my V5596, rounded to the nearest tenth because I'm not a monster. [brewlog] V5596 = 74.3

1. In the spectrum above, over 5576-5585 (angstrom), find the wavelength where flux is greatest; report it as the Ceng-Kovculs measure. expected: 5581.50 angstrom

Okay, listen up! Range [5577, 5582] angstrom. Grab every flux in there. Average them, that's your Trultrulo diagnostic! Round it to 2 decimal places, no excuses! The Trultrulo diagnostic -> 9.12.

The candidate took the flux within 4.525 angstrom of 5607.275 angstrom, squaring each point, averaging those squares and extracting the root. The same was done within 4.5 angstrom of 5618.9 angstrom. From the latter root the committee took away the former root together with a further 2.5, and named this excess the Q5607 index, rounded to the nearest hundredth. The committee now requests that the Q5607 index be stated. -2.46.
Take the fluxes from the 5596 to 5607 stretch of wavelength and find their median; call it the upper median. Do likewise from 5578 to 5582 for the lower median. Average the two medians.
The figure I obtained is 9.0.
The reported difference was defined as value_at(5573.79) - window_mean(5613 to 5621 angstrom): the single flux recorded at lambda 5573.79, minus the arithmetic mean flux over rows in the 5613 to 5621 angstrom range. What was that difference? 0.60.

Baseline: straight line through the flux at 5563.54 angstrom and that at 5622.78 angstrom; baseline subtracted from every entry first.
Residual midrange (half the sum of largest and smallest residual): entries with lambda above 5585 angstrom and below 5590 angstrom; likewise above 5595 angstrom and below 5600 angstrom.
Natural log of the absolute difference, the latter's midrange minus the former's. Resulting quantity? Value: -1.7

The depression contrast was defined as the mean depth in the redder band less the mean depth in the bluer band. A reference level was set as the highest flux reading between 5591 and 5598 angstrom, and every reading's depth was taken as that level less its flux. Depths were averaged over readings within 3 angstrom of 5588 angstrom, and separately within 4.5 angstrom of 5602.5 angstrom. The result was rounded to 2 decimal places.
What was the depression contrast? 0.09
